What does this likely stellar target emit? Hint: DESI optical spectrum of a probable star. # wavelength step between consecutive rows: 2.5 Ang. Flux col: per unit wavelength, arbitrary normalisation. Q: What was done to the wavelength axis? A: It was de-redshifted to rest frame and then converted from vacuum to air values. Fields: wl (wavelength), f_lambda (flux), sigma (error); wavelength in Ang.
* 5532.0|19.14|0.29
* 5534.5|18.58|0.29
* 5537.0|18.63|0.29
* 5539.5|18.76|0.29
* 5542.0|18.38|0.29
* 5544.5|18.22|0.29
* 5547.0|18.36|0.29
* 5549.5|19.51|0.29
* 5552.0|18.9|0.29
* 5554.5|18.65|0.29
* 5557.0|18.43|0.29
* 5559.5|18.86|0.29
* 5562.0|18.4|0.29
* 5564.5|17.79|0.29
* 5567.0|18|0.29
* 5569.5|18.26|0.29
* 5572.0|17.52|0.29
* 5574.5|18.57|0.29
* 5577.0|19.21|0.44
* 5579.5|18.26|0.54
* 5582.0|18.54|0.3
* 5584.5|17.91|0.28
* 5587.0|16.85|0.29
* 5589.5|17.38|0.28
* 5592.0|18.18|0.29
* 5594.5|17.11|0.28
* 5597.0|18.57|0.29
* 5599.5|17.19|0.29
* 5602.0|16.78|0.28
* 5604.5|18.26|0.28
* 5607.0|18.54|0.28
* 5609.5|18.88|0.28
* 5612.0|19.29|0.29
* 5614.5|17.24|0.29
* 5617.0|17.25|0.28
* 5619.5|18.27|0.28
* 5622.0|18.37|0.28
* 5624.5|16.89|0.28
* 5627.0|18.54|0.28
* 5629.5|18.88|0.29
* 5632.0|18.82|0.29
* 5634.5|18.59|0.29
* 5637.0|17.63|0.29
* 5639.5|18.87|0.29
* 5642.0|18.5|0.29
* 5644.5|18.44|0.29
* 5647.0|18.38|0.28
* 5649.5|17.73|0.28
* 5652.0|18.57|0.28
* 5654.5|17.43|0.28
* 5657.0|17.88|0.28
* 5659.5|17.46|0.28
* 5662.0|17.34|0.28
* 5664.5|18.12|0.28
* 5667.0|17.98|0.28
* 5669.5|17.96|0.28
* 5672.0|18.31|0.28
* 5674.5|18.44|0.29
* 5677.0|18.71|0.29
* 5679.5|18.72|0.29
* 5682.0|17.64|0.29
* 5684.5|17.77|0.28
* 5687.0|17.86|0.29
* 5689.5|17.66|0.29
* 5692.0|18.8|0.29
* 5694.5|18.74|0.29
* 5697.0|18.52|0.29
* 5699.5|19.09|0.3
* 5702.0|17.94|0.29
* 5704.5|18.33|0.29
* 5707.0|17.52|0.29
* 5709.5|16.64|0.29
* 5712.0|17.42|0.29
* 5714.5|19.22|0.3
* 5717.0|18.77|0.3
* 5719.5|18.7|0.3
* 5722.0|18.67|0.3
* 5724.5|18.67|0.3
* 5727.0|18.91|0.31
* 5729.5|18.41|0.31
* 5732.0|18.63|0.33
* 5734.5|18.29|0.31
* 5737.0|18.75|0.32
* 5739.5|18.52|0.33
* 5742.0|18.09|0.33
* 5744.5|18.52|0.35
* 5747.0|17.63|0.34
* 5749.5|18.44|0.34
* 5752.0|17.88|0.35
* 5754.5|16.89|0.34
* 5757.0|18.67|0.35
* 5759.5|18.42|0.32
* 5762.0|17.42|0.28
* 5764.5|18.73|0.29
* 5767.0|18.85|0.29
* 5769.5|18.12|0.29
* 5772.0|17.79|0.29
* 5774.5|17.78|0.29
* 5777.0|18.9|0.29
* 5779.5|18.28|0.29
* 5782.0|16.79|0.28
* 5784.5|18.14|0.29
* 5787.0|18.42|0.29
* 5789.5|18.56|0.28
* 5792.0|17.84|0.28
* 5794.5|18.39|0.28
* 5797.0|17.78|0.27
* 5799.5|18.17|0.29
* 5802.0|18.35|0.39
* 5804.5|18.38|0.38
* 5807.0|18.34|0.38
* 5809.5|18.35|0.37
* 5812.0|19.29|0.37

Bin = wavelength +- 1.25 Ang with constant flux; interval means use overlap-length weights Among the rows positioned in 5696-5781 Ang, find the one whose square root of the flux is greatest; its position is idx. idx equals 5714.5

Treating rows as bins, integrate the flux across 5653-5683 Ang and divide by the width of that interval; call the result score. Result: 18.0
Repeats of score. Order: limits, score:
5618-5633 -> 18.3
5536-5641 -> 18.2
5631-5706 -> 18.2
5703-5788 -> 18.2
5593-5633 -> 18.1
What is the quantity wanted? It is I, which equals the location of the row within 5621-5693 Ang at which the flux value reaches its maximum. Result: 5629.5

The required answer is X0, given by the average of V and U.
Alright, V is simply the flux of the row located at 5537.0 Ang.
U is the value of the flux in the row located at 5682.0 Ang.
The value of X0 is 18.1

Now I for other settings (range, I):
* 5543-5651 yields 5549.5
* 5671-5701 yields 5699.5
